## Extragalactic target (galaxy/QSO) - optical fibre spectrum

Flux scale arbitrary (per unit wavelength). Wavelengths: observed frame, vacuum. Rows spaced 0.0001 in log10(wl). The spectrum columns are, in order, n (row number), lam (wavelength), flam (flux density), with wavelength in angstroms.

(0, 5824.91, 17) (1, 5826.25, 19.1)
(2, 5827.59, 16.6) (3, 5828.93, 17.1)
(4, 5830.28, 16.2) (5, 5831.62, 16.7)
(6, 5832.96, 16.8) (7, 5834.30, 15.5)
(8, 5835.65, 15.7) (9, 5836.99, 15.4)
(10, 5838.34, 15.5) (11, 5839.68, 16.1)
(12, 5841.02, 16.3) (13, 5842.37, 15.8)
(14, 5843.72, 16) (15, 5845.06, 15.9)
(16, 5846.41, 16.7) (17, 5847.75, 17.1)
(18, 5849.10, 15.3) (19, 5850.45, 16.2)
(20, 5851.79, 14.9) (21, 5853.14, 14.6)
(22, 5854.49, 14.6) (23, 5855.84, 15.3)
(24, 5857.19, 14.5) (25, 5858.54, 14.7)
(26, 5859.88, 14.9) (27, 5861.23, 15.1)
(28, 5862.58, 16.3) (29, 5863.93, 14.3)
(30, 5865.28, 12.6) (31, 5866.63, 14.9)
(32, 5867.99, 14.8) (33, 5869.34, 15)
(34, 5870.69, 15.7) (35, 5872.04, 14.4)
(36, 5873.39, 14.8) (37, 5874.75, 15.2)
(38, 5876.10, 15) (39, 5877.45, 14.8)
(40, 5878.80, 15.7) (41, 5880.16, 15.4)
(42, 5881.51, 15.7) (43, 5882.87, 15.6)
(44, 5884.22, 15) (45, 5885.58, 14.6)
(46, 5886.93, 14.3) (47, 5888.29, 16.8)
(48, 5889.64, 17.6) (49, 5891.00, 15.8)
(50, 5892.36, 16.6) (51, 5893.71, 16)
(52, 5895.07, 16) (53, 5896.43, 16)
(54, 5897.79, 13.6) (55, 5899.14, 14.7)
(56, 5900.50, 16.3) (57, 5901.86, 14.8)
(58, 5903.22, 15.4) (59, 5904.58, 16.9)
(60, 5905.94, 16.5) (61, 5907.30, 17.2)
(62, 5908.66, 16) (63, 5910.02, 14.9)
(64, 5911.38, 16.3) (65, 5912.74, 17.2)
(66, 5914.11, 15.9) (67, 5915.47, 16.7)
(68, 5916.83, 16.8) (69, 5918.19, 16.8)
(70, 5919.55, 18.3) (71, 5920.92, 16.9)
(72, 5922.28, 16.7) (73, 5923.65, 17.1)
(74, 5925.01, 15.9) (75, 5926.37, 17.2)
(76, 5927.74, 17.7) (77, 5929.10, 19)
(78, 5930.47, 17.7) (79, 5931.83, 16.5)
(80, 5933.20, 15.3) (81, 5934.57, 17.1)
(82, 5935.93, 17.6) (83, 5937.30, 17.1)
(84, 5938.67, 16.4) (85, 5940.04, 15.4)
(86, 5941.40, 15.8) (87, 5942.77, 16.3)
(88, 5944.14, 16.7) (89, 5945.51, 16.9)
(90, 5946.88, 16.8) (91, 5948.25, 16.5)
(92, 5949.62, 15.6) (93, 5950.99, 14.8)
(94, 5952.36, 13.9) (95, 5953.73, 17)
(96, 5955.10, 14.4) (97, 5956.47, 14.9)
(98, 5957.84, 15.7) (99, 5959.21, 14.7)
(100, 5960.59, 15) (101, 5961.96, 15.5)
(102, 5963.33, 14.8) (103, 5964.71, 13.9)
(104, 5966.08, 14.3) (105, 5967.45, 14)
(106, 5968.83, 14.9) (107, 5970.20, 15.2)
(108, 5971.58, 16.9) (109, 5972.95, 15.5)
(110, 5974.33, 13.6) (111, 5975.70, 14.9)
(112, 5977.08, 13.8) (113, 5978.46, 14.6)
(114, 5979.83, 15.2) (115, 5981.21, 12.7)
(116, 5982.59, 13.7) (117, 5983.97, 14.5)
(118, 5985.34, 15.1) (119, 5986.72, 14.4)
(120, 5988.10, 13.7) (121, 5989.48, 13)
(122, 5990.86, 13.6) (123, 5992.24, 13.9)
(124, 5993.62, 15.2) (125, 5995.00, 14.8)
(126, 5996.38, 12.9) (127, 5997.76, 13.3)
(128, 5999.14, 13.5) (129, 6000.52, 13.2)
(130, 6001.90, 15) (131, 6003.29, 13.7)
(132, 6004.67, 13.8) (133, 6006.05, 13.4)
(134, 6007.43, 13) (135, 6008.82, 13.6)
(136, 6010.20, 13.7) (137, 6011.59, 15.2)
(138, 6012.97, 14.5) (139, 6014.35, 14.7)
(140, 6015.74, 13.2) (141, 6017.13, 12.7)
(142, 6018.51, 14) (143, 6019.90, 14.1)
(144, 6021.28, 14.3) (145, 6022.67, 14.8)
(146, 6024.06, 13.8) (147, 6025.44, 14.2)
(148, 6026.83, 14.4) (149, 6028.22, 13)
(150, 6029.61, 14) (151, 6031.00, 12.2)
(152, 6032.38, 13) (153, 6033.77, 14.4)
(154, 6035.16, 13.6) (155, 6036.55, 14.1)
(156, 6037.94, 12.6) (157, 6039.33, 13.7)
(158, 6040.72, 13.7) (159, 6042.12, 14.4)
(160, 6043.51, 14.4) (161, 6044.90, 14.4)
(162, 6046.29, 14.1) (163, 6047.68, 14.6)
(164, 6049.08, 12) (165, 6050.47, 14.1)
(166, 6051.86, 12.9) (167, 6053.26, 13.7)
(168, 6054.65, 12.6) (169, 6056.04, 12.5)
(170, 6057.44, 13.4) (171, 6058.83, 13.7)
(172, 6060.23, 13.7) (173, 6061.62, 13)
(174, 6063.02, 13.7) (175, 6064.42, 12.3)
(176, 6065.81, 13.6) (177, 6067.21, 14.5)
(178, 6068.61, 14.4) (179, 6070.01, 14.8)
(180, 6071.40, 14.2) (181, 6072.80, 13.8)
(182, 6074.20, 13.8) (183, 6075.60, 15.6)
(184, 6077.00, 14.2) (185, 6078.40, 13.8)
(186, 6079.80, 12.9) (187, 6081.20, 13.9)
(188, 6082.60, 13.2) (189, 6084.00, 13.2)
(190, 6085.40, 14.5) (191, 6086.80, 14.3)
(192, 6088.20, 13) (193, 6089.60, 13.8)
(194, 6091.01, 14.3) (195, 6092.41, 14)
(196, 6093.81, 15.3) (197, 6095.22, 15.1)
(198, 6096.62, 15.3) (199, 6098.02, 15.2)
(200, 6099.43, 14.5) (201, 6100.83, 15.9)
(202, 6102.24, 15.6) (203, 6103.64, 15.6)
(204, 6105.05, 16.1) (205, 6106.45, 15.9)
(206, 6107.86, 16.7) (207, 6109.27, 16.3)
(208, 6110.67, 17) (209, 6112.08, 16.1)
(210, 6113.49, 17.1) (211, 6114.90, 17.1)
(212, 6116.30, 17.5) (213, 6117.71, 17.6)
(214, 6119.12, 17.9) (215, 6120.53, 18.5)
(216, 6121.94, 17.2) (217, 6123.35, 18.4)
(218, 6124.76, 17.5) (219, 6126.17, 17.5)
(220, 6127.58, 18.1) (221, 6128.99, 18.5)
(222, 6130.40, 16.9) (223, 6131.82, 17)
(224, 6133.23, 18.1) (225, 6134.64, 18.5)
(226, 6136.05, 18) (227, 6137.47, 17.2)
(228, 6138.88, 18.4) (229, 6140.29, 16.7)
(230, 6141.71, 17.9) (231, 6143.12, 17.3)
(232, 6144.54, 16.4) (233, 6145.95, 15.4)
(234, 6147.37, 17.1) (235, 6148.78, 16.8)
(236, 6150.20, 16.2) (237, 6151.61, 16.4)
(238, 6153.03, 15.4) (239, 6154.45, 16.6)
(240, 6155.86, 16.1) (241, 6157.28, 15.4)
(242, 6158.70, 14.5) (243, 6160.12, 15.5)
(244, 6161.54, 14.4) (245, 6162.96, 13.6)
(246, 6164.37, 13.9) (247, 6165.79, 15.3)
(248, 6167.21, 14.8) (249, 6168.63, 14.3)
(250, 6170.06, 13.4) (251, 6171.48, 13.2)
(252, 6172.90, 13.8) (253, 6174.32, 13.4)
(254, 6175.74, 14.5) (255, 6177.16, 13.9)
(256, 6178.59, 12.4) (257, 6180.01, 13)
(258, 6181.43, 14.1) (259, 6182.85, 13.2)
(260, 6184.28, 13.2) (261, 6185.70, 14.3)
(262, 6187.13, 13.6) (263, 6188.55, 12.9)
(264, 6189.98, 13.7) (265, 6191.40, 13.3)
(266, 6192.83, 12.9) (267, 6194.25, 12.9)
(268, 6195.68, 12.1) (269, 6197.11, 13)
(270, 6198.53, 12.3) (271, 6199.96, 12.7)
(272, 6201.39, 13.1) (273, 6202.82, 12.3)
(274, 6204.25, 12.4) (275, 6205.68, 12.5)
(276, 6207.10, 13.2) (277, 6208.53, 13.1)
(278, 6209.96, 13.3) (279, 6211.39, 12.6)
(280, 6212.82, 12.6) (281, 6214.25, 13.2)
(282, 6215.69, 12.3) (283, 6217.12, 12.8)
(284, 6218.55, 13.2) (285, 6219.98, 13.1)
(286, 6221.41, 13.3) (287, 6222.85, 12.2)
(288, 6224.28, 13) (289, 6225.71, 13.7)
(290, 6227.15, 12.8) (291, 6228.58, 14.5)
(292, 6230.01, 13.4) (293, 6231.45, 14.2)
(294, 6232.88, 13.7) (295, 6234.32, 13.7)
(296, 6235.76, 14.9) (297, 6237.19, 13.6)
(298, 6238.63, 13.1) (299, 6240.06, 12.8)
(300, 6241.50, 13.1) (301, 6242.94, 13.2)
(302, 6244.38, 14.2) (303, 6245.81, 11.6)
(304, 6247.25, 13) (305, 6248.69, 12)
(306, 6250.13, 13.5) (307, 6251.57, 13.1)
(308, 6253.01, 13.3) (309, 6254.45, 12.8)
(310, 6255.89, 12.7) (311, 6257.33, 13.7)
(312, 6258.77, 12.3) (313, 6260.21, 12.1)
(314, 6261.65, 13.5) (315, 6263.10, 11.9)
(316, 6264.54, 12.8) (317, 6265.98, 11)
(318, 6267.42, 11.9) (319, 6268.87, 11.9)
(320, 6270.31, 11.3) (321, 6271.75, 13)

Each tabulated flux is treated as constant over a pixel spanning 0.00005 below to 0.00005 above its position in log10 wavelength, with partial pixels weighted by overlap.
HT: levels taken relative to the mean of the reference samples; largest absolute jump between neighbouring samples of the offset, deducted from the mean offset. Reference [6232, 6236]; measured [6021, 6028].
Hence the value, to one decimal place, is -0.8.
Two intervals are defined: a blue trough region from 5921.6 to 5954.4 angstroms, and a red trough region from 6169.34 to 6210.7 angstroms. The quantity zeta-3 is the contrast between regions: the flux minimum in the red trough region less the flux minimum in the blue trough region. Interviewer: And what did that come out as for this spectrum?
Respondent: -1.8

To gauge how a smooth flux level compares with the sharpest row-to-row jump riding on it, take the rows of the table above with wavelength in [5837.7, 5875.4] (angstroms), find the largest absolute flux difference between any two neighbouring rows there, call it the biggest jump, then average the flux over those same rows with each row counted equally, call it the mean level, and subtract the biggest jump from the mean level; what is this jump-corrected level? 13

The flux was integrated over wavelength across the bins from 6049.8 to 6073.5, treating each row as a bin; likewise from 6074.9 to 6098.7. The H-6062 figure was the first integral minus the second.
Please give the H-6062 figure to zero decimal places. -16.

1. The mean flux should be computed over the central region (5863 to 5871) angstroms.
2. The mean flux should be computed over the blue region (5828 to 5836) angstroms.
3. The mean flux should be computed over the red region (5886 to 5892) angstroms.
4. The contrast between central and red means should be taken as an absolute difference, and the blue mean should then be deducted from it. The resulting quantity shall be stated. -14.8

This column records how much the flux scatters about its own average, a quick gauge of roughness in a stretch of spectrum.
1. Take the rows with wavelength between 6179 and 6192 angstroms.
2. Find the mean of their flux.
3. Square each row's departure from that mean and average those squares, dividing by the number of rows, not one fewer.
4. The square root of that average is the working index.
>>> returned 0.46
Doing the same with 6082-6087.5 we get 0.60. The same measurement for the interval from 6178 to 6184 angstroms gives 0.61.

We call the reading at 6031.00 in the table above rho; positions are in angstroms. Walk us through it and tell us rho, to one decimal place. 12.2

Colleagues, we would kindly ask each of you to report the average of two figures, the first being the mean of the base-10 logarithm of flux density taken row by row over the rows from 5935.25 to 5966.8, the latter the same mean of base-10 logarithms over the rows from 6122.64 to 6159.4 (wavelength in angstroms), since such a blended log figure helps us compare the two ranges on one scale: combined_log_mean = 1.21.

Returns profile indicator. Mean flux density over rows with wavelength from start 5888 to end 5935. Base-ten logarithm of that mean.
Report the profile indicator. 1.22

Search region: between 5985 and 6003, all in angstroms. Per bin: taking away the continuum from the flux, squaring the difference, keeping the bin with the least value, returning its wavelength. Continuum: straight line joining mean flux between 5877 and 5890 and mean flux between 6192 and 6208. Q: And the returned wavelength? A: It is 5986.72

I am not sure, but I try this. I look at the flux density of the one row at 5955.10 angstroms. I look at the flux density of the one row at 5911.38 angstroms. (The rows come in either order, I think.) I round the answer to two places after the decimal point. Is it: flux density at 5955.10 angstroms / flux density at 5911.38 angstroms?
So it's 0.88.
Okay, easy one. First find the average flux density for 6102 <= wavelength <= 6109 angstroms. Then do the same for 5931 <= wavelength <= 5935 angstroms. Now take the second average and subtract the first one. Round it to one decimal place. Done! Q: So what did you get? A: 0.3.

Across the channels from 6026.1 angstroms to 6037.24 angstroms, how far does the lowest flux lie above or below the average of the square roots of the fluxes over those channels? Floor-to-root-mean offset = 8.52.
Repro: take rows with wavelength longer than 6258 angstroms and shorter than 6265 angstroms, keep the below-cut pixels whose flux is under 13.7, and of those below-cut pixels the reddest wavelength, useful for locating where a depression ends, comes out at 6264.54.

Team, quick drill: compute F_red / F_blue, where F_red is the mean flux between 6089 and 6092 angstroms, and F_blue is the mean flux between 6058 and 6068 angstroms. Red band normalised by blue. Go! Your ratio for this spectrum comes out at 1.04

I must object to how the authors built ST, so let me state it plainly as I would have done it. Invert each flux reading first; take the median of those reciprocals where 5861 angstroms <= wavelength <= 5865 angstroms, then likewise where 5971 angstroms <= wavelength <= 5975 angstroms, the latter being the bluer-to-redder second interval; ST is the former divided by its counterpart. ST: 1.03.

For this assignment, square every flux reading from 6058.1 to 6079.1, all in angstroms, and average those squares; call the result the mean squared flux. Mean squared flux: 195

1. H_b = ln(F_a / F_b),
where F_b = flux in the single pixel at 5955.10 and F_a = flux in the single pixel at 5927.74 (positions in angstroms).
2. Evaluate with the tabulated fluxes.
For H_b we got 0.21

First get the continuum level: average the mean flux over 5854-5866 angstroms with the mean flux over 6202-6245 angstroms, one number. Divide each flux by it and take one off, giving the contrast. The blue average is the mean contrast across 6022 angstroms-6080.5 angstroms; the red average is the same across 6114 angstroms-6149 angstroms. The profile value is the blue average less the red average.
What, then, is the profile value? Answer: -0.27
